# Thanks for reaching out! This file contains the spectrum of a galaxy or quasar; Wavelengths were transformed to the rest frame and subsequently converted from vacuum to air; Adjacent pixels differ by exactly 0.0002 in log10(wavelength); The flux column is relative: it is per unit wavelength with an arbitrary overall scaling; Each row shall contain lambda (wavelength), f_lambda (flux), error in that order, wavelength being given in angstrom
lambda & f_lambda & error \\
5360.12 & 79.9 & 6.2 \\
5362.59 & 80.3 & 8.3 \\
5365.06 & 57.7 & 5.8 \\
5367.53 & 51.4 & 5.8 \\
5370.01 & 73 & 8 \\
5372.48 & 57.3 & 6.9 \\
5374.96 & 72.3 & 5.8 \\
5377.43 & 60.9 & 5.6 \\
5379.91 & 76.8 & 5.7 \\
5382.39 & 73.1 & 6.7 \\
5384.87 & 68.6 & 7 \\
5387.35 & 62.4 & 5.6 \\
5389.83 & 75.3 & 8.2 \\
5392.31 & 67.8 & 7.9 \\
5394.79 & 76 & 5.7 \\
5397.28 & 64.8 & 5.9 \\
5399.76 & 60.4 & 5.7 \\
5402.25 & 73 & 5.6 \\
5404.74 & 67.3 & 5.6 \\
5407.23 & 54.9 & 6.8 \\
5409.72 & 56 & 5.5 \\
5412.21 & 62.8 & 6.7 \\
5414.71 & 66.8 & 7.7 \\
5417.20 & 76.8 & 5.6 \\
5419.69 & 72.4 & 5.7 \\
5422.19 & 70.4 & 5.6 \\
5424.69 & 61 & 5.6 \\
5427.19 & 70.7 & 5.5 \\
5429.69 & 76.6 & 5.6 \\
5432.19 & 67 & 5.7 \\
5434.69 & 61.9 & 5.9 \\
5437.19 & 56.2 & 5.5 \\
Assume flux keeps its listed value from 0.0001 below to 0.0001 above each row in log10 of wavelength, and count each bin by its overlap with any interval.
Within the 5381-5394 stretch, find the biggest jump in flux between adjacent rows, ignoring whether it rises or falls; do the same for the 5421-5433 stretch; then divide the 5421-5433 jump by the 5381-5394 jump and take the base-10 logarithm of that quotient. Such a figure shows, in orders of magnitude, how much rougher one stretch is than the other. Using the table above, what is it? -0.12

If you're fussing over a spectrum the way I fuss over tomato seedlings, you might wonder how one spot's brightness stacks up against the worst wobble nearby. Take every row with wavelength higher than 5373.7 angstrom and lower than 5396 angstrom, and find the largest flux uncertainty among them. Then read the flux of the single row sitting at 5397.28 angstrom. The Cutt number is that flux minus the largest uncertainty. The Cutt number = 57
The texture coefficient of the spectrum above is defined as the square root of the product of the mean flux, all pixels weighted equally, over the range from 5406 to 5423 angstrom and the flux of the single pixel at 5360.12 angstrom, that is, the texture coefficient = 72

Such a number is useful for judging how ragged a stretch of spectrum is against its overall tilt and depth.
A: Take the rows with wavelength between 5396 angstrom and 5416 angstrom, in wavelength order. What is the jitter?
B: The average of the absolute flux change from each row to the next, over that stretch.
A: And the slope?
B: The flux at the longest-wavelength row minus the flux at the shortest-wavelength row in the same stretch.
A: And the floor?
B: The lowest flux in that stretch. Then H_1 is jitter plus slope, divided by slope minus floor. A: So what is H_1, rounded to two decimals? -0.16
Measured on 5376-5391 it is -0.50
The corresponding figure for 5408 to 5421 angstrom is -0.57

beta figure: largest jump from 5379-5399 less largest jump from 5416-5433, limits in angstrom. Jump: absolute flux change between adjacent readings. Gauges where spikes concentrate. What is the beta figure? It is 3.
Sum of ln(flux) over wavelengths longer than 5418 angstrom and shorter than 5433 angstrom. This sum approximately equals 25.4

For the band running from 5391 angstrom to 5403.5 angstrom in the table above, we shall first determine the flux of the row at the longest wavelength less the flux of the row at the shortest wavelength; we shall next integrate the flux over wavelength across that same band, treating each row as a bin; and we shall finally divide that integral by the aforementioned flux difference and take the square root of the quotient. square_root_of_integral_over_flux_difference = 12.8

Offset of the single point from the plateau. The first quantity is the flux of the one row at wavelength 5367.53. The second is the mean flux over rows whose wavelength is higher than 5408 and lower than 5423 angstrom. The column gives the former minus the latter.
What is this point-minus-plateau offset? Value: -16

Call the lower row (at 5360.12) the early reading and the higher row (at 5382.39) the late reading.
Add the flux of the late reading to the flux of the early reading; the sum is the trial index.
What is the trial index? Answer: 153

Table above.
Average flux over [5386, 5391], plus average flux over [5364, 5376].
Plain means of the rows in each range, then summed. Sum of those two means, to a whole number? 131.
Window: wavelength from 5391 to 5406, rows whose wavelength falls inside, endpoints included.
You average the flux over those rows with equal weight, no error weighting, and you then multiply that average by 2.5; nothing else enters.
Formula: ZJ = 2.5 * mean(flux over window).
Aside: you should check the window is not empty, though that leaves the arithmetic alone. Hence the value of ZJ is 171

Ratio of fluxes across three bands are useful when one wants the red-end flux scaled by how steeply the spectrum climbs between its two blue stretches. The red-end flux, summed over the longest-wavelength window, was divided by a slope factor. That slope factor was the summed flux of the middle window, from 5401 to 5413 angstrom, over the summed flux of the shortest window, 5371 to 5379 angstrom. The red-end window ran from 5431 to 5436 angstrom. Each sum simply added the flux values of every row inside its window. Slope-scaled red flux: 78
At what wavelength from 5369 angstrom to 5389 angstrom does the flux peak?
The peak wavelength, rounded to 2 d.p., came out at 5379.91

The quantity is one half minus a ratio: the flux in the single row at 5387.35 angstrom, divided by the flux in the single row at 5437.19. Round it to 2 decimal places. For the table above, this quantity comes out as -0.61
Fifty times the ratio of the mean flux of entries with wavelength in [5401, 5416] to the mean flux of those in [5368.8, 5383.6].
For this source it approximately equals 46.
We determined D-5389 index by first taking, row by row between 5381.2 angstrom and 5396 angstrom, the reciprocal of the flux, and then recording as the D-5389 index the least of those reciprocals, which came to 0.0132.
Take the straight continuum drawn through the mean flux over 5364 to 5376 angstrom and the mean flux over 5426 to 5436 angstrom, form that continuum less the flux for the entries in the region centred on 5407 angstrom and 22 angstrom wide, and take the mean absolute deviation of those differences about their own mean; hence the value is 5.54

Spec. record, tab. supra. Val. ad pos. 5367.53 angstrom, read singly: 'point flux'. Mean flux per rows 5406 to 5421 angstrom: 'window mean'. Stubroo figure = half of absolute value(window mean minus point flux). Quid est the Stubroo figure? 6.8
